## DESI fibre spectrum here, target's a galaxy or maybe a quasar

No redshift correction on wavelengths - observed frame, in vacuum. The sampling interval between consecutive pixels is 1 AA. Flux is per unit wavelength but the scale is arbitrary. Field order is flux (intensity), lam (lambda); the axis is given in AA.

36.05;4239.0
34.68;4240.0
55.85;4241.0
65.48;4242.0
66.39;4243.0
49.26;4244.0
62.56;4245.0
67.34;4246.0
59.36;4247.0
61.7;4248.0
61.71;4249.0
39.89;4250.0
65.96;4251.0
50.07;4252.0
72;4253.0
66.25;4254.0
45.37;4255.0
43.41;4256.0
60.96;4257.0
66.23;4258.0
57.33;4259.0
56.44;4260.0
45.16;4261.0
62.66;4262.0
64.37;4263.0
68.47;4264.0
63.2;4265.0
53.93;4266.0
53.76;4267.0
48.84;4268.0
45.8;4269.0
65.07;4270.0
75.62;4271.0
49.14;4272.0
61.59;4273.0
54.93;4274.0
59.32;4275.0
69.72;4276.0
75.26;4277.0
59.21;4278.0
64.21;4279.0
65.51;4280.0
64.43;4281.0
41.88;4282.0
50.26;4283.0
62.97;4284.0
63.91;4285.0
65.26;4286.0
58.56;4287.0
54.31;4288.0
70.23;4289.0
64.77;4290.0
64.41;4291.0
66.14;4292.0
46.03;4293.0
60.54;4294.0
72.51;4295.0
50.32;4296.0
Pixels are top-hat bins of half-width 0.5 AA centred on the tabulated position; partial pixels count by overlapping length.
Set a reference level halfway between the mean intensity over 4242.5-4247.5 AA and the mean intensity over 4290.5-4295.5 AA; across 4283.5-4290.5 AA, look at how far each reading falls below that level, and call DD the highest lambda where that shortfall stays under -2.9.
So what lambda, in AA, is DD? 4290.0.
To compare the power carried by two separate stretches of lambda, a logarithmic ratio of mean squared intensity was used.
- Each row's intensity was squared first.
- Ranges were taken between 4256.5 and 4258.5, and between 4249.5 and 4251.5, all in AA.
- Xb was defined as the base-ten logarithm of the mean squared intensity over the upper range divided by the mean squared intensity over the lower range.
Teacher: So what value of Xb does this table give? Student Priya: 0.13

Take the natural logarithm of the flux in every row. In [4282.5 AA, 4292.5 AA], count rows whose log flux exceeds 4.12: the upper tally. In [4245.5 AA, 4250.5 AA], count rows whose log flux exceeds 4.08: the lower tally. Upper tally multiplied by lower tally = 28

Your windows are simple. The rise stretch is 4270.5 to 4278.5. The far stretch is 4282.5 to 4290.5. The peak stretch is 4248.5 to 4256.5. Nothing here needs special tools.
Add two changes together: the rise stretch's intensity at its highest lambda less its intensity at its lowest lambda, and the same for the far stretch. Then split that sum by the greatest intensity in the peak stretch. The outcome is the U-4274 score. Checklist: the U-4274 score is -0.026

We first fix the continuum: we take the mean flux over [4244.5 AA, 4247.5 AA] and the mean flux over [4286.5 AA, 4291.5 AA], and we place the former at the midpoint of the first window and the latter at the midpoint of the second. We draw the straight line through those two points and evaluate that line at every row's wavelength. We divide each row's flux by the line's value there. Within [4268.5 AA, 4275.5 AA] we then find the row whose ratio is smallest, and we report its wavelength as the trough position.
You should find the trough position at 4269.0 AA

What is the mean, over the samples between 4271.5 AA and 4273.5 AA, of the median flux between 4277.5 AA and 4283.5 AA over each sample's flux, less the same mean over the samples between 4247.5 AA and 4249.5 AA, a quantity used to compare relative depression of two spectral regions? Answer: 0.1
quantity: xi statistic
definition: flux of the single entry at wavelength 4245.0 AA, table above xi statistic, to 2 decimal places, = 62.56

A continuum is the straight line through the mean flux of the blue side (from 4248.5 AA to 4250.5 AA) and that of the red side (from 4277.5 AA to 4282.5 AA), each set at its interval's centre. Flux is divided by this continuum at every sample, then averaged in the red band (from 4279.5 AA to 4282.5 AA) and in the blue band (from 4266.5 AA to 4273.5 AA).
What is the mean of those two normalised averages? 0.99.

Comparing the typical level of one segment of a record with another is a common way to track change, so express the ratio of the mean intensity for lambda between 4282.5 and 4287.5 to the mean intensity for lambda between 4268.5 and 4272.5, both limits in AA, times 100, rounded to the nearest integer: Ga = 102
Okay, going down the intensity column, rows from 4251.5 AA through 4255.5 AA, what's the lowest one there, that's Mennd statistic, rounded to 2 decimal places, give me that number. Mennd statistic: 45.37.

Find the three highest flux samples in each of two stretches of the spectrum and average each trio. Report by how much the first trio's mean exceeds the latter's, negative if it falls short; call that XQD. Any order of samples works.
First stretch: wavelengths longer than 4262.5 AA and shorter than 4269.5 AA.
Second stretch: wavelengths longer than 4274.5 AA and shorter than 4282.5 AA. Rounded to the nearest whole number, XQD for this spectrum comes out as -5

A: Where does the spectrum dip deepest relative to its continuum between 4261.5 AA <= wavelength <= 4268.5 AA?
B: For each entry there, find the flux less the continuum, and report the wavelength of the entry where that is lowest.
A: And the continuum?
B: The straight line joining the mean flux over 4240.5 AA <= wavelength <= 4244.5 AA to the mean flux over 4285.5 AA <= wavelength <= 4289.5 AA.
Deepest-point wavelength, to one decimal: 4268.0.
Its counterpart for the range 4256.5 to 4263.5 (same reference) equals 4261.0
